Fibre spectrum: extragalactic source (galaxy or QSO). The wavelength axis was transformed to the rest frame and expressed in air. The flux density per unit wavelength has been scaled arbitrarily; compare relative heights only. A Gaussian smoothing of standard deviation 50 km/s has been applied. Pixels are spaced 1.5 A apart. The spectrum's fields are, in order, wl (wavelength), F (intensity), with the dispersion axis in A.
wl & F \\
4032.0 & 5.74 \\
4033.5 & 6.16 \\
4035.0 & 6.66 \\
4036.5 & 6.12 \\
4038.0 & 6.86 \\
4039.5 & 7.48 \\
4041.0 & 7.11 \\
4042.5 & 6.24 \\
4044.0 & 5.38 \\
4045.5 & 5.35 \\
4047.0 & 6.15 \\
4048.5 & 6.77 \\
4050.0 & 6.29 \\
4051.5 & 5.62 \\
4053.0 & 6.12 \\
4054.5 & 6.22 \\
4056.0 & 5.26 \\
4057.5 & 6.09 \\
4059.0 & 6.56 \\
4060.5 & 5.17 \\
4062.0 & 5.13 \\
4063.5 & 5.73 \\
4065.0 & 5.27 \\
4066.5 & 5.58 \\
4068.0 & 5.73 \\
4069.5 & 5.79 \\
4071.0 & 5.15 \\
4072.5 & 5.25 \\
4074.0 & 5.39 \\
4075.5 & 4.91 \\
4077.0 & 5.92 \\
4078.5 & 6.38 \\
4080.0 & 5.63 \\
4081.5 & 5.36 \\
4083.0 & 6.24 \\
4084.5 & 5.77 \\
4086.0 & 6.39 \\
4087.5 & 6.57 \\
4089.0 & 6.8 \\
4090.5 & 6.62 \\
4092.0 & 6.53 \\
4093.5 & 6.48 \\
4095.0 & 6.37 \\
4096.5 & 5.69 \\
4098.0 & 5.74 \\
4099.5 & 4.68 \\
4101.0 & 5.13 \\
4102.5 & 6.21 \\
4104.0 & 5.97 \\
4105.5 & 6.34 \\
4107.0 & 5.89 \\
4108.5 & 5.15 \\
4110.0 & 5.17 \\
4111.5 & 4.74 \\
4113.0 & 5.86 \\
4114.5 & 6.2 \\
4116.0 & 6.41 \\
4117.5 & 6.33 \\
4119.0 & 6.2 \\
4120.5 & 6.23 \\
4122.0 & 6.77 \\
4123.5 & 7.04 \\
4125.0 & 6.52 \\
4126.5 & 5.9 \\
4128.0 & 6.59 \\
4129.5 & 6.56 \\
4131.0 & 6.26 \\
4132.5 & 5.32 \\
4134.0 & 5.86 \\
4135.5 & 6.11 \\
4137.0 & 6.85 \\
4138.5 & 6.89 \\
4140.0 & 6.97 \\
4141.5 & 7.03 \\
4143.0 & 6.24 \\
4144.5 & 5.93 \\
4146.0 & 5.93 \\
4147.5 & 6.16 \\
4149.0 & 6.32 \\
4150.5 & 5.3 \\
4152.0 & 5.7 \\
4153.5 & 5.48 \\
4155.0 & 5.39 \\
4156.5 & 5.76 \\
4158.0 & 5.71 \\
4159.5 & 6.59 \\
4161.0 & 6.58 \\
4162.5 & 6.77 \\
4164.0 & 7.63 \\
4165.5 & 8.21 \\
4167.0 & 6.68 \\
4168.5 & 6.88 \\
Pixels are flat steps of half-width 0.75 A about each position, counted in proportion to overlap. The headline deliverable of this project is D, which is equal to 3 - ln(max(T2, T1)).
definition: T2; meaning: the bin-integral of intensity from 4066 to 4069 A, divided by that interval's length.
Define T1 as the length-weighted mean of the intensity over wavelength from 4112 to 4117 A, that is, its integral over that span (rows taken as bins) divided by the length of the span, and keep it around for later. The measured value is 1.19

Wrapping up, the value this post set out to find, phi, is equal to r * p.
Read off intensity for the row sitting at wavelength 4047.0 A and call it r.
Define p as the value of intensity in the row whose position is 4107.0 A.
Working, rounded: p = 5.89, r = 6.15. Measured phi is 36.2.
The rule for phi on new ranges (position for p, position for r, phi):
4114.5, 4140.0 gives 43.2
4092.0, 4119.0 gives 40.5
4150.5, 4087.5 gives 34.8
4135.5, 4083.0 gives 38.1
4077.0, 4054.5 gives 36.8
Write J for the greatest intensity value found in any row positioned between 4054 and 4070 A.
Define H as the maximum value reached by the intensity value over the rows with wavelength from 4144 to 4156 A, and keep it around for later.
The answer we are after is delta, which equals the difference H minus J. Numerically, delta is -0.2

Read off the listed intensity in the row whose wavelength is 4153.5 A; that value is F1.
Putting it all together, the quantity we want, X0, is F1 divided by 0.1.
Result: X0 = 54.8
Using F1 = 5.48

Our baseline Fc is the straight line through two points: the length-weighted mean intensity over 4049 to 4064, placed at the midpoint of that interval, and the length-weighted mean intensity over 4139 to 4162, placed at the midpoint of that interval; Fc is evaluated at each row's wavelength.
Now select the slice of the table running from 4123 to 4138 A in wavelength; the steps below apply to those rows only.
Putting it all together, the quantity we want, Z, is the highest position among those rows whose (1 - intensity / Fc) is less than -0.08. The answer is 4137.0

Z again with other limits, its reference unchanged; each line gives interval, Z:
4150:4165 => 4164.0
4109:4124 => 4123.5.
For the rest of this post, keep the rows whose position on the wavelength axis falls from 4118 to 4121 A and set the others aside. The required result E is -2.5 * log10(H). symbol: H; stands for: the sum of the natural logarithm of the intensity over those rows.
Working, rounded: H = 3.65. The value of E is -1.41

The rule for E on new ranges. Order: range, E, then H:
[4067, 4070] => -1.36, 3.50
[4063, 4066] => -1.33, 3.41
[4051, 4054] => -1.37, 3.54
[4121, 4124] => -1.47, 3.86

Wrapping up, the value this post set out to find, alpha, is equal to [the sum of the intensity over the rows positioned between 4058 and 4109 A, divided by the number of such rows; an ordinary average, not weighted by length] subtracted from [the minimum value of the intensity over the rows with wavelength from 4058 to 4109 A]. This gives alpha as -1.13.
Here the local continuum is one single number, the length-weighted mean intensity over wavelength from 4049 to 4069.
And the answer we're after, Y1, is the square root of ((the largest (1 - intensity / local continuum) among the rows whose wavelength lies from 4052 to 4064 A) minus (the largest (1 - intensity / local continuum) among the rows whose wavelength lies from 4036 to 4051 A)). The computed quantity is 0.20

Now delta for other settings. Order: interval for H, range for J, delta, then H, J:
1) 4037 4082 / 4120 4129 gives 0.4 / 7.48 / 7.04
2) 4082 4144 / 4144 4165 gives -0.6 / 7.04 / 7.63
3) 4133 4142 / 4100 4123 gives 0.3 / 7.03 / 6.77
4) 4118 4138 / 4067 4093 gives 0.2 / 7.04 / 6.8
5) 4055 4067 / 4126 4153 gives -0.5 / 6.56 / 7.03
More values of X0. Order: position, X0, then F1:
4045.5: 53.5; 5.35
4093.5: 64.8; 6.48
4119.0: 62.0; 6.2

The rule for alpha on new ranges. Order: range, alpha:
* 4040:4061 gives -0.85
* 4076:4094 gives -0.86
